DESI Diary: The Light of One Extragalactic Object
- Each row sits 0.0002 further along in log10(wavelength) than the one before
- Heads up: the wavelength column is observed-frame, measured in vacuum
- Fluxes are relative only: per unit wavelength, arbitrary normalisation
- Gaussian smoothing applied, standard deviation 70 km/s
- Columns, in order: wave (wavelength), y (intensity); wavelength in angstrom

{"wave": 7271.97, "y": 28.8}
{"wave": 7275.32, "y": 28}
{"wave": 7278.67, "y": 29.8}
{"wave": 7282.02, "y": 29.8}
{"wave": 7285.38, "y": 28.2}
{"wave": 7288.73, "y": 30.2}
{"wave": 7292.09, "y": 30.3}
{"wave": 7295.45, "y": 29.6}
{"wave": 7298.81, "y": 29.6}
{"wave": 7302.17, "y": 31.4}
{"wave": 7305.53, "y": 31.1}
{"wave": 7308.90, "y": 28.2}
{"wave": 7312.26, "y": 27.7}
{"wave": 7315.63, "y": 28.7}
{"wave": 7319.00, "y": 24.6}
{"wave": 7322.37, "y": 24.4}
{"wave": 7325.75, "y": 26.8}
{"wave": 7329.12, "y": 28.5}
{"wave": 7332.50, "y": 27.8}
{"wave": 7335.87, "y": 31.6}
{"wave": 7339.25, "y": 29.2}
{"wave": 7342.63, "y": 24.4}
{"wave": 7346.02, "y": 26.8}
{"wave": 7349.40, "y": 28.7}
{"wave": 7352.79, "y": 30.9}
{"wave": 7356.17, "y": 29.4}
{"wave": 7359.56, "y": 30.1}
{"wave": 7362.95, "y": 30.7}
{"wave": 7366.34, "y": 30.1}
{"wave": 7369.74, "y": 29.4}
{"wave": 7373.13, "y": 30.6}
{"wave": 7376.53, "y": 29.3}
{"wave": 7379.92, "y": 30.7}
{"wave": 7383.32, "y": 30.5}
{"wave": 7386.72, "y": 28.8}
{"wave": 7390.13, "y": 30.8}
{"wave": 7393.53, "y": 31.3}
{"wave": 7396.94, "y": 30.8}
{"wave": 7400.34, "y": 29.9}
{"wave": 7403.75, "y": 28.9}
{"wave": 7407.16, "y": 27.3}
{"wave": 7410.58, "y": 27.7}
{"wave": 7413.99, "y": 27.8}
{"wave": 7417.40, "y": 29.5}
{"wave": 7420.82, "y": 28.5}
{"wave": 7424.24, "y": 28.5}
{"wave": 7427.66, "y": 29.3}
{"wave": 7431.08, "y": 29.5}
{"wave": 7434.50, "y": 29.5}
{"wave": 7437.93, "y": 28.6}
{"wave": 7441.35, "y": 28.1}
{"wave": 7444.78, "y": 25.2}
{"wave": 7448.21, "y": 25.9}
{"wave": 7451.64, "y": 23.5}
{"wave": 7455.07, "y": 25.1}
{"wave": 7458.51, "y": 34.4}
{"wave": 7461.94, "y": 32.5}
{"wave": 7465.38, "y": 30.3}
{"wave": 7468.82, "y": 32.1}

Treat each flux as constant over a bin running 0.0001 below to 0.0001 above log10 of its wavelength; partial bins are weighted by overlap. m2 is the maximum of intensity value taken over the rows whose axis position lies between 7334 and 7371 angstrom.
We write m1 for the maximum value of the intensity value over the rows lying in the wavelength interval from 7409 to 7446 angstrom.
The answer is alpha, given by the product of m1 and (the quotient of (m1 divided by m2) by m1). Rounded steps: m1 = 29.5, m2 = 31.6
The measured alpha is 0.93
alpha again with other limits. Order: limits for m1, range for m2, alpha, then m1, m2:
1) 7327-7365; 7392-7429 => 1.01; 31.6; 31.3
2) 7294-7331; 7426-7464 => 0.91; 31.4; 34.4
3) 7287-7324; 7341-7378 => 1.02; 31.4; 30.9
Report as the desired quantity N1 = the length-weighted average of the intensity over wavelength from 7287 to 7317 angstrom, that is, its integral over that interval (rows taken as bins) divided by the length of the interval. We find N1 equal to 29.7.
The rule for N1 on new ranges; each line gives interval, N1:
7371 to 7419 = 29.6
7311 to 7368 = 28.3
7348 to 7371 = 29.9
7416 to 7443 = 28.9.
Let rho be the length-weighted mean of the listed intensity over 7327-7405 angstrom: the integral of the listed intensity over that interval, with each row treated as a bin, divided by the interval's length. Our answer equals 29.5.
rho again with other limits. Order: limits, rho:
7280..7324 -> 28.8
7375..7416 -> 29.5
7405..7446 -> 28.3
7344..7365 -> 29.4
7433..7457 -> 26.6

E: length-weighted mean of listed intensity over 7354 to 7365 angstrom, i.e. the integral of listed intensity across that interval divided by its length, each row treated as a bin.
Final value 30.1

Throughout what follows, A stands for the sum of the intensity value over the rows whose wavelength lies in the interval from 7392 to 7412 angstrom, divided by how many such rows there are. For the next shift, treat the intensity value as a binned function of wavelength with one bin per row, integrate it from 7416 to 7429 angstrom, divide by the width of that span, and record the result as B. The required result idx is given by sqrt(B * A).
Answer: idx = 29.1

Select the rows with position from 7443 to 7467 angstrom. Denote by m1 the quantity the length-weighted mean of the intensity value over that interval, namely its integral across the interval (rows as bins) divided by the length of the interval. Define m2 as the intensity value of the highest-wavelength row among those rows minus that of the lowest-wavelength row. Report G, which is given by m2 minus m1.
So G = -23.0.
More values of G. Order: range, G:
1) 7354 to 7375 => -28.9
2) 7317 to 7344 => -27.4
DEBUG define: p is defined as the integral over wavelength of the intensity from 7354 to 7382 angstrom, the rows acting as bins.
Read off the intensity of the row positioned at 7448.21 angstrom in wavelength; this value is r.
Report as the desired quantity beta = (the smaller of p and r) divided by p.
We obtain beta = 0.0308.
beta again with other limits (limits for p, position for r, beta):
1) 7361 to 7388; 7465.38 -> 0.0374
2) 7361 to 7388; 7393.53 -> 0.0386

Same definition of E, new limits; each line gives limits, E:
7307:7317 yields 28.2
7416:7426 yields 28.8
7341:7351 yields 26.6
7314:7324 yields 25.9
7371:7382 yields 30.2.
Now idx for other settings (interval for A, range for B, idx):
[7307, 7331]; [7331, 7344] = 27.7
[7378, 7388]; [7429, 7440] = 29.6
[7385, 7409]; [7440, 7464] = 28.7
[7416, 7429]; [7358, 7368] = 29.6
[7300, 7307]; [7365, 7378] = 30.5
